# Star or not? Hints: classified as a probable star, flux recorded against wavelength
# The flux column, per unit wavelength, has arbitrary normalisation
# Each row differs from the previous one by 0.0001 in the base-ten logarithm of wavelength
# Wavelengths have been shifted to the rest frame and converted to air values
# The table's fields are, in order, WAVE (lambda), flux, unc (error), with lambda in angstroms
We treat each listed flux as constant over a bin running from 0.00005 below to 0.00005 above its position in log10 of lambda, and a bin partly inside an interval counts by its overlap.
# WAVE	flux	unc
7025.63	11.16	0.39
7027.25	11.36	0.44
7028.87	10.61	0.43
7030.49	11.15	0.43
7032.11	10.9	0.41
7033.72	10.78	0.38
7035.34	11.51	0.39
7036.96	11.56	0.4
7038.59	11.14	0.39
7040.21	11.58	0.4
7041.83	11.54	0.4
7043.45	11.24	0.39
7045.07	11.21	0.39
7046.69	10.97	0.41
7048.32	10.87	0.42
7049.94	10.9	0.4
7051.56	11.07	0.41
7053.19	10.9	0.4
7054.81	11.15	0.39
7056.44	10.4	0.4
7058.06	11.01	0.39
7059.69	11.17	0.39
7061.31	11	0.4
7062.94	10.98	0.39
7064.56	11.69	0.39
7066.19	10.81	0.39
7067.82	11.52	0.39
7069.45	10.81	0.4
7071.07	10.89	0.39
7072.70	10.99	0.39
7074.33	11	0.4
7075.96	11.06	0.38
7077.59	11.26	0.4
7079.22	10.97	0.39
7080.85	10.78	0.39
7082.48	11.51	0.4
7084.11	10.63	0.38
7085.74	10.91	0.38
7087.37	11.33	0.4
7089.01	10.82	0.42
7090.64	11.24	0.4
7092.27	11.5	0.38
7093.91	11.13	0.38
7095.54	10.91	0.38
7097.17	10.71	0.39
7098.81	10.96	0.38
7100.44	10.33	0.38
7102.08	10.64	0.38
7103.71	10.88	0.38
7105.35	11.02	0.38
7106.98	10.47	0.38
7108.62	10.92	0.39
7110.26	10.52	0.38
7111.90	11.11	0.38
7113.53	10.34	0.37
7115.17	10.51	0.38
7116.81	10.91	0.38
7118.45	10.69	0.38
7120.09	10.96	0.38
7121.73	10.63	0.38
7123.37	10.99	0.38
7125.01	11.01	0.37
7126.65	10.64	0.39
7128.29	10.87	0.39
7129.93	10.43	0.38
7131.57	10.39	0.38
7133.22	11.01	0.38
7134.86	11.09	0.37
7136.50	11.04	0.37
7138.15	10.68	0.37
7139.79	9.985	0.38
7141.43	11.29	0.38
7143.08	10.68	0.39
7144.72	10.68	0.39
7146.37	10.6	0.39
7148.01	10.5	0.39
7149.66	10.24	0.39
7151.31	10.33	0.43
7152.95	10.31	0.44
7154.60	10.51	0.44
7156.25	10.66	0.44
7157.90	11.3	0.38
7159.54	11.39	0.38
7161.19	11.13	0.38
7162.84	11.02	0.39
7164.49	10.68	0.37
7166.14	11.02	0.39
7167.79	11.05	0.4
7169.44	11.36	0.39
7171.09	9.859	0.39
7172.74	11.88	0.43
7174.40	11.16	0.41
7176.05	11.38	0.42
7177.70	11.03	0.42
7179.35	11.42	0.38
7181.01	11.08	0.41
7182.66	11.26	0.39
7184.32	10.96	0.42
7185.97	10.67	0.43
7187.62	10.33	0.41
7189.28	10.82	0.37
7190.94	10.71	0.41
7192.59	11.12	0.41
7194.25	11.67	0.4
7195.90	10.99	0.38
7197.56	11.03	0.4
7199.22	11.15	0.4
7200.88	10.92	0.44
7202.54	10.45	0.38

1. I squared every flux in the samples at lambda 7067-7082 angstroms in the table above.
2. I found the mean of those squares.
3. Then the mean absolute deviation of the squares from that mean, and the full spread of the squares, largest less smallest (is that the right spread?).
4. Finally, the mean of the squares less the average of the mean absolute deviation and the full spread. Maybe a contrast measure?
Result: 112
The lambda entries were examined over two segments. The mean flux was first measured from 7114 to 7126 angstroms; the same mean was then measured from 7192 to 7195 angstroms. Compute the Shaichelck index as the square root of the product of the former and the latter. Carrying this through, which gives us 11.1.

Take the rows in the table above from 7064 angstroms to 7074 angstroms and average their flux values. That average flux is 11.1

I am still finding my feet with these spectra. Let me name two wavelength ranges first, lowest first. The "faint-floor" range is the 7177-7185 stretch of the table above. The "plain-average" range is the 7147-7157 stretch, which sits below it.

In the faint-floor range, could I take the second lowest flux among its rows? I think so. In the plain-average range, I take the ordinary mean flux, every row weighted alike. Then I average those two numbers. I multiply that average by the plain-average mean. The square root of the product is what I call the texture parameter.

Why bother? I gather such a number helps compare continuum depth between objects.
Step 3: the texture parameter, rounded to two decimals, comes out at 10.58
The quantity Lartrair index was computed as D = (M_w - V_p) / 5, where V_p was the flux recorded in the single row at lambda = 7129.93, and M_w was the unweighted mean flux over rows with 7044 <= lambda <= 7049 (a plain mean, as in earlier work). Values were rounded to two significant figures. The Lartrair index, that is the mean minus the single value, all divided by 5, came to 0.12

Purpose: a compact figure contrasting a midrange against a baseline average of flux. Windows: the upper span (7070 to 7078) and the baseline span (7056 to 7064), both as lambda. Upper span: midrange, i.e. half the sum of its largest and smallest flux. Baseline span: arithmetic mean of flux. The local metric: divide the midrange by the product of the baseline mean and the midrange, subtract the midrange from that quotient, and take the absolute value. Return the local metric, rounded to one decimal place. 11.0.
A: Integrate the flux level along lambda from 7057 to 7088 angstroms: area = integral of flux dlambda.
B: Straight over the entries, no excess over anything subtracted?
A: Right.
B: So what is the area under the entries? 343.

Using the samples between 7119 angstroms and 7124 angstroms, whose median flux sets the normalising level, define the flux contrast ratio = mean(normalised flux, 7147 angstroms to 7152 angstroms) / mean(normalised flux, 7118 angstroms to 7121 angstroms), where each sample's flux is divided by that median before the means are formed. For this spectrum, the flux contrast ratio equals 0.957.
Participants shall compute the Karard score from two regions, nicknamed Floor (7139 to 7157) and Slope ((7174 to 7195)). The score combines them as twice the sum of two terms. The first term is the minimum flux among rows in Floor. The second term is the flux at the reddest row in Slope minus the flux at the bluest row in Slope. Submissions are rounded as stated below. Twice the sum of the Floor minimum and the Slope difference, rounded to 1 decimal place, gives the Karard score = 21.0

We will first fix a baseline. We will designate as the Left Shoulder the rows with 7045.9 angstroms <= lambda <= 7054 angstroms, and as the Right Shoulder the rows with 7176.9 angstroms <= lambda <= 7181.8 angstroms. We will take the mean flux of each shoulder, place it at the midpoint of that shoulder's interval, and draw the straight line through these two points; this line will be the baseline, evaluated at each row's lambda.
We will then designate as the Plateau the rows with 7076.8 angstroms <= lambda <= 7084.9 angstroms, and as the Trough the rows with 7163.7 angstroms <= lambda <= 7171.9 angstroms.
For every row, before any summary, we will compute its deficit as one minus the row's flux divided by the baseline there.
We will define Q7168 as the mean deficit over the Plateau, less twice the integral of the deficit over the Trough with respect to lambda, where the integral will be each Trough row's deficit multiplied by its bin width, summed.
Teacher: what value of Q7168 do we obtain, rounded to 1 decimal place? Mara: -0.5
